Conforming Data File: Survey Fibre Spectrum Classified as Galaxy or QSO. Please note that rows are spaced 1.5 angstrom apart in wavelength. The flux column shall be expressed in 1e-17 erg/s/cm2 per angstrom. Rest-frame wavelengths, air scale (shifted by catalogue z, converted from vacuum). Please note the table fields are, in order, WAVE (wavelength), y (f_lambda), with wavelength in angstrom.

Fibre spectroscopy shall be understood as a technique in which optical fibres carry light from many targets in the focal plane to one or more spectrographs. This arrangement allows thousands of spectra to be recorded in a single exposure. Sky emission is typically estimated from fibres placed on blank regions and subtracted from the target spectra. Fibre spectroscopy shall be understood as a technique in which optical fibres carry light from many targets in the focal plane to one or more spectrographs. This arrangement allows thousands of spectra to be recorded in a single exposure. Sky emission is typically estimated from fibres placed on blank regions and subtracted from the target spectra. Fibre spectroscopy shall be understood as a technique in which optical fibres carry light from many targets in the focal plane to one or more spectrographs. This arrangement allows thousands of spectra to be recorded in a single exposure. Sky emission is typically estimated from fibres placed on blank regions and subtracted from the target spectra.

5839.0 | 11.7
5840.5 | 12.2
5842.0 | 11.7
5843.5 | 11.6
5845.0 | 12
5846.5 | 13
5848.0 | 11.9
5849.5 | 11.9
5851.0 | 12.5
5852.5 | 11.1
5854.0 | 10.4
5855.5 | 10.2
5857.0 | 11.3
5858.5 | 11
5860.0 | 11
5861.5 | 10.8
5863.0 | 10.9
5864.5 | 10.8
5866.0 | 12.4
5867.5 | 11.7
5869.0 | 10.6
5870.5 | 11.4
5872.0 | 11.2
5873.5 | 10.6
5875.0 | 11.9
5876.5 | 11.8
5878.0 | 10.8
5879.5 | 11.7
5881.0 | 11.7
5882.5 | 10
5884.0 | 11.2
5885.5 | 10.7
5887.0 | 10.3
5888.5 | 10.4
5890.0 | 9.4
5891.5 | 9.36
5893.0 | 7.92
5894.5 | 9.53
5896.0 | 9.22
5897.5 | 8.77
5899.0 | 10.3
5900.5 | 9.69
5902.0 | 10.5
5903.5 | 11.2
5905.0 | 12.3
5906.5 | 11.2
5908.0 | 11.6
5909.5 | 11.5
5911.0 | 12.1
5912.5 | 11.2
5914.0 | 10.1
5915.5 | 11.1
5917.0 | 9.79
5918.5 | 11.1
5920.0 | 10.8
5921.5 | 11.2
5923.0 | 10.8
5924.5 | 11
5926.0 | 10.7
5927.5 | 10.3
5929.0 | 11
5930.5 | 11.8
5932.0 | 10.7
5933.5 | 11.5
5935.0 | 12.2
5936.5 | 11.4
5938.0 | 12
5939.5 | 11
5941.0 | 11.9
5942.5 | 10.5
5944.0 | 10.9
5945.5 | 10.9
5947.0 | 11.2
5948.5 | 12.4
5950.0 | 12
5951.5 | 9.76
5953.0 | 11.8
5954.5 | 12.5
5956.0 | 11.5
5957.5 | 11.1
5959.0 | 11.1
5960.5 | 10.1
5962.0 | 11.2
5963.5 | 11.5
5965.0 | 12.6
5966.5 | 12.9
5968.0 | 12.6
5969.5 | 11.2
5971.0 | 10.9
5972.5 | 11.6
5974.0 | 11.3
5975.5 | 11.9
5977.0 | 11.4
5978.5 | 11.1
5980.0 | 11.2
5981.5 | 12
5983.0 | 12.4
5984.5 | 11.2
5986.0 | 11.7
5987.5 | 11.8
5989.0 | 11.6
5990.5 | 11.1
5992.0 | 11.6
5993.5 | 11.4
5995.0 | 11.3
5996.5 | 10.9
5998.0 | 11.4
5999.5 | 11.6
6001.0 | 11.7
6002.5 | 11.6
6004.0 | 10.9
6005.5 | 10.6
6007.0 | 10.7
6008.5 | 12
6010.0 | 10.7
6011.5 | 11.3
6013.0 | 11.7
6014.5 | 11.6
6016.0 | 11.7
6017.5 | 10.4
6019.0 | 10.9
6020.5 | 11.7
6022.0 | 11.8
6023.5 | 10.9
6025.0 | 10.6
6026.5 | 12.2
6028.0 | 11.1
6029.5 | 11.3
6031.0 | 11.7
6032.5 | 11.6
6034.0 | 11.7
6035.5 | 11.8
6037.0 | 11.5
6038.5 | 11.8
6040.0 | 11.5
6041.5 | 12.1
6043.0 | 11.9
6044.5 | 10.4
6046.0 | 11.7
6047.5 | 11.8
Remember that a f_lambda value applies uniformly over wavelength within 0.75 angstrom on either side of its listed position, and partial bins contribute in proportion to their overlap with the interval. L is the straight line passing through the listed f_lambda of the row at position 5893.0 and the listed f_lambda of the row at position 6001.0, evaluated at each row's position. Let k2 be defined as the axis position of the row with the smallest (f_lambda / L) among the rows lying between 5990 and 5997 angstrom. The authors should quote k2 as 5996.5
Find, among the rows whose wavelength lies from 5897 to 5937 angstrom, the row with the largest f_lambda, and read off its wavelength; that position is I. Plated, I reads 5905.0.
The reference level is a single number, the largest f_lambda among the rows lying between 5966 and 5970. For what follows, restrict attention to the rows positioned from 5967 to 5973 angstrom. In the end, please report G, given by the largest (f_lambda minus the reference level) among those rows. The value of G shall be -0.3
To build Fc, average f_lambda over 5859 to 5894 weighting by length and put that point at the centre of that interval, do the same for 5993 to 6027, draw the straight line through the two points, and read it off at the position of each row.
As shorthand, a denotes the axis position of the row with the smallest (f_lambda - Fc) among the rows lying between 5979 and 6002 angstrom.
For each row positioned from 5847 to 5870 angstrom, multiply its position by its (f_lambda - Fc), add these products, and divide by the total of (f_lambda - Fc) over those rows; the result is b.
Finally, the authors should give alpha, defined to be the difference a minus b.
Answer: 140.2 angstrom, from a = 5996.5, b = 5856.3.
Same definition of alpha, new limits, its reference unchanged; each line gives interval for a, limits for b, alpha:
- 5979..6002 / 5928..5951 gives 56.2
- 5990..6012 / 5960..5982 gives 34.5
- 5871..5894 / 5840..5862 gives 46.2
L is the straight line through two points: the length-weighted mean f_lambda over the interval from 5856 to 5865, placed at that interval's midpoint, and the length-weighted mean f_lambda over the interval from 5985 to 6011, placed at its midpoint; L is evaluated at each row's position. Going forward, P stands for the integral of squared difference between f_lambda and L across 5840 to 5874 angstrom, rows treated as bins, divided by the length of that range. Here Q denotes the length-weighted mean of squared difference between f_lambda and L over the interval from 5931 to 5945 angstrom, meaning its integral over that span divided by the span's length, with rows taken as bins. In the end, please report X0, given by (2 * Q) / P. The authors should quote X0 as 1.0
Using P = 0.7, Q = 0.36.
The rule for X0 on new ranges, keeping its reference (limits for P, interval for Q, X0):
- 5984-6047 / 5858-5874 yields 2.8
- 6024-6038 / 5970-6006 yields 1.9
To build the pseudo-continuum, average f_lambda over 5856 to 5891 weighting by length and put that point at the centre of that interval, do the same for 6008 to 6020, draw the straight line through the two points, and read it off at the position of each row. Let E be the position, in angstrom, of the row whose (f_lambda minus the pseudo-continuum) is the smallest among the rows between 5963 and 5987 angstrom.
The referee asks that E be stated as 5971.0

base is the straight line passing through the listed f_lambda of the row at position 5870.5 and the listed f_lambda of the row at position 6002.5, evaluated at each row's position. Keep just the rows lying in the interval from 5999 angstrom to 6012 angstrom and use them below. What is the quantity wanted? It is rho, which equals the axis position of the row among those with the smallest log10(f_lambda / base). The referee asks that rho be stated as 6005.5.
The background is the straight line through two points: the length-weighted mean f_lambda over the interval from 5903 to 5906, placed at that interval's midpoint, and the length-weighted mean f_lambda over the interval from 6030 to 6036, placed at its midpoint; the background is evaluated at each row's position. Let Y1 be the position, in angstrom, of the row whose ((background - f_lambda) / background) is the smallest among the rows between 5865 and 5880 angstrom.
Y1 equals 5866.0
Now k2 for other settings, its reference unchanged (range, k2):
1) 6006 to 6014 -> 6010.0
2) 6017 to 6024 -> 6017.5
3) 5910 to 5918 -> 5917.0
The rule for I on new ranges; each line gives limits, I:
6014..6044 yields 6026.5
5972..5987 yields 5983.0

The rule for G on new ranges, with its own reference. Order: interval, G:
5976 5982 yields -0.9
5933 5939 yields -0.7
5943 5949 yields -0.5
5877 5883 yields -1.2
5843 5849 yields 0.1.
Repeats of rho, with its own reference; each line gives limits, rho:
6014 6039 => 6017.5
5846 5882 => 5855.5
